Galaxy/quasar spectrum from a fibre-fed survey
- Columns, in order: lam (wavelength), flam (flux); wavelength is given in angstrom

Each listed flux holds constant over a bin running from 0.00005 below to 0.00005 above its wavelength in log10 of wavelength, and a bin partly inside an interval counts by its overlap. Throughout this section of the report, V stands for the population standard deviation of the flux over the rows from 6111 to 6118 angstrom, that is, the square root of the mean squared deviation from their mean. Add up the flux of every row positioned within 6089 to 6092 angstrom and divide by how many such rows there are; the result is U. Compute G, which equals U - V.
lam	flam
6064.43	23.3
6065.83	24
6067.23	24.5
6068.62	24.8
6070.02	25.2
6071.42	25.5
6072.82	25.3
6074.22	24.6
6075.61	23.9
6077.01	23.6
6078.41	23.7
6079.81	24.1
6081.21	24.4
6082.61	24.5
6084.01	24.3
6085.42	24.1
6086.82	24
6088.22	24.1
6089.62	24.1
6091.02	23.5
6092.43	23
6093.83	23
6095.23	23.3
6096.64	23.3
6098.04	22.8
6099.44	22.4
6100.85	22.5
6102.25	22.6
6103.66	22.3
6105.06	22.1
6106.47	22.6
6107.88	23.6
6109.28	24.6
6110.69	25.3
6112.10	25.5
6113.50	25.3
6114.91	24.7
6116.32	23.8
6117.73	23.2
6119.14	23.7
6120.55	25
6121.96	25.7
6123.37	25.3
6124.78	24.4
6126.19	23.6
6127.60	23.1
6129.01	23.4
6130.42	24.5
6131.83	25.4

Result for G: 22.9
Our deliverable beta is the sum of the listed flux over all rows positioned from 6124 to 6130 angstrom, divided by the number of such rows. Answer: 23.6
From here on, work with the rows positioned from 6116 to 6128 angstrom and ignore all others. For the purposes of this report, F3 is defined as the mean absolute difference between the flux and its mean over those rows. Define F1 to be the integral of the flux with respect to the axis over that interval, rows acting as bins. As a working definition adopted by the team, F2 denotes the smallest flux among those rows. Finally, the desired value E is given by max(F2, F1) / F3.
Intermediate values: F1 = 291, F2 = 23.1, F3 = 0.80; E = 364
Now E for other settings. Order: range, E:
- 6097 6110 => 528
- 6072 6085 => 804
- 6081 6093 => 863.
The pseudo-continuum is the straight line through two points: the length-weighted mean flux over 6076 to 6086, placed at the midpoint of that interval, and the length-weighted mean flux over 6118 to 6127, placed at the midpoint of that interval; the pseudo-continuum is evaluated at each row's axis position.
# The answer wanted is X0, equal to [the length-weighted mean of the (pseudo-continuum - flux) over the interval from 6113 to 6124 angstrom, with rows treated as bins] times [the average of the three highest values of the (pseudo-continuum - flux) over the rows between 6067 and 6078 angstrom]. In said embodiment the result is 0.0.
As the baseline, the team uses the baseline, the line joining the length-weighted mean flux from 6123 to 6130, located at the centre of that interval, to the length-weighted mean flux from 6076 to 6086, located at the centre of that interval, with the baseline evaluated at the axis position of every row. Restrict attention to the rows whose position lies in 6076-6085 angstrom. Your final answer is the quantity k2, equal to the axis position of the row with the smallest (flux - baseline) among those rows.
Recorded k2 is 6077.01 angstrom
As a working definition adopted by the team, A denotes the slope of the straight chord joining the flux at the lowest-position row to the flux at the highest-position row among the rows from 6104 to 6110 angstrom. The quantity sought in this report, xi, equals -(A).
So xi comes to -0.6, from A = 0.59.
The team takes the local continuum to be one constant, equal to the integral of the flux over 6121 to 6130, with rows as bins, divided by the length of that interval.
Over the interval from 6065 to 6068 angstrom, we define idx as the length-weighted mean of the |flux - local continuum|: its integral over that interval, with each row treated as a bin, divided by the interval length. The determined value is 0.29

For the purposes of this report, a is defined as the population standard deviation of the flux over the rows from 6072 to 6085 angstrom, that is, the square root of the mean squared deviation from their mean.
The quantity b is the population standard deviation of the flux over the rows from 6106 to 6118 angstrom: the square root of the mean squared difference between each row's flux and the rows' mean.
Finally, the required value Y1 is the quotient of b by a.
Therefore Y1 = 2.0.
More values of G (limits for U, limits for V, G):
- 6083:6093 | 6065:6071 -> 23.4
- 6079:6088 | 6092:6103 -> 23.9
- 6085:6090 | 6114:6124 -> 23.2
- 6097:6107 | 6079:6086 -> 22.3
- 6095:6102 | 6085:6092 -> 22.6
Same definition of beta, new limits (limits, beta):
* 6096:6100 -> 22.8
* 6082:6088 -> 24.2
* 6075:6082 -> 23.9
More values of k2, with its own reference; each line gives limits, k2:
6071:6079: 6077.01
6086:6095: 6092.43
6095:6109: 6105.06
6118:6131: 6127.60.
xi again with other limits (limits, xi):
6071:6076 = 0.4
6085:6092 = 0.1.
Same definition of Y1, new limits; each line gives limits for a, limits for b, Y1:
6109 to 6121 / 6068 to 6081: 0.9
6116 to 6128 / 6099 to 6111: 1.2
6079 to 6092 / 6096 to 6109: 1.7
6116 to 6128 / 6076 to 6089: 0.3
